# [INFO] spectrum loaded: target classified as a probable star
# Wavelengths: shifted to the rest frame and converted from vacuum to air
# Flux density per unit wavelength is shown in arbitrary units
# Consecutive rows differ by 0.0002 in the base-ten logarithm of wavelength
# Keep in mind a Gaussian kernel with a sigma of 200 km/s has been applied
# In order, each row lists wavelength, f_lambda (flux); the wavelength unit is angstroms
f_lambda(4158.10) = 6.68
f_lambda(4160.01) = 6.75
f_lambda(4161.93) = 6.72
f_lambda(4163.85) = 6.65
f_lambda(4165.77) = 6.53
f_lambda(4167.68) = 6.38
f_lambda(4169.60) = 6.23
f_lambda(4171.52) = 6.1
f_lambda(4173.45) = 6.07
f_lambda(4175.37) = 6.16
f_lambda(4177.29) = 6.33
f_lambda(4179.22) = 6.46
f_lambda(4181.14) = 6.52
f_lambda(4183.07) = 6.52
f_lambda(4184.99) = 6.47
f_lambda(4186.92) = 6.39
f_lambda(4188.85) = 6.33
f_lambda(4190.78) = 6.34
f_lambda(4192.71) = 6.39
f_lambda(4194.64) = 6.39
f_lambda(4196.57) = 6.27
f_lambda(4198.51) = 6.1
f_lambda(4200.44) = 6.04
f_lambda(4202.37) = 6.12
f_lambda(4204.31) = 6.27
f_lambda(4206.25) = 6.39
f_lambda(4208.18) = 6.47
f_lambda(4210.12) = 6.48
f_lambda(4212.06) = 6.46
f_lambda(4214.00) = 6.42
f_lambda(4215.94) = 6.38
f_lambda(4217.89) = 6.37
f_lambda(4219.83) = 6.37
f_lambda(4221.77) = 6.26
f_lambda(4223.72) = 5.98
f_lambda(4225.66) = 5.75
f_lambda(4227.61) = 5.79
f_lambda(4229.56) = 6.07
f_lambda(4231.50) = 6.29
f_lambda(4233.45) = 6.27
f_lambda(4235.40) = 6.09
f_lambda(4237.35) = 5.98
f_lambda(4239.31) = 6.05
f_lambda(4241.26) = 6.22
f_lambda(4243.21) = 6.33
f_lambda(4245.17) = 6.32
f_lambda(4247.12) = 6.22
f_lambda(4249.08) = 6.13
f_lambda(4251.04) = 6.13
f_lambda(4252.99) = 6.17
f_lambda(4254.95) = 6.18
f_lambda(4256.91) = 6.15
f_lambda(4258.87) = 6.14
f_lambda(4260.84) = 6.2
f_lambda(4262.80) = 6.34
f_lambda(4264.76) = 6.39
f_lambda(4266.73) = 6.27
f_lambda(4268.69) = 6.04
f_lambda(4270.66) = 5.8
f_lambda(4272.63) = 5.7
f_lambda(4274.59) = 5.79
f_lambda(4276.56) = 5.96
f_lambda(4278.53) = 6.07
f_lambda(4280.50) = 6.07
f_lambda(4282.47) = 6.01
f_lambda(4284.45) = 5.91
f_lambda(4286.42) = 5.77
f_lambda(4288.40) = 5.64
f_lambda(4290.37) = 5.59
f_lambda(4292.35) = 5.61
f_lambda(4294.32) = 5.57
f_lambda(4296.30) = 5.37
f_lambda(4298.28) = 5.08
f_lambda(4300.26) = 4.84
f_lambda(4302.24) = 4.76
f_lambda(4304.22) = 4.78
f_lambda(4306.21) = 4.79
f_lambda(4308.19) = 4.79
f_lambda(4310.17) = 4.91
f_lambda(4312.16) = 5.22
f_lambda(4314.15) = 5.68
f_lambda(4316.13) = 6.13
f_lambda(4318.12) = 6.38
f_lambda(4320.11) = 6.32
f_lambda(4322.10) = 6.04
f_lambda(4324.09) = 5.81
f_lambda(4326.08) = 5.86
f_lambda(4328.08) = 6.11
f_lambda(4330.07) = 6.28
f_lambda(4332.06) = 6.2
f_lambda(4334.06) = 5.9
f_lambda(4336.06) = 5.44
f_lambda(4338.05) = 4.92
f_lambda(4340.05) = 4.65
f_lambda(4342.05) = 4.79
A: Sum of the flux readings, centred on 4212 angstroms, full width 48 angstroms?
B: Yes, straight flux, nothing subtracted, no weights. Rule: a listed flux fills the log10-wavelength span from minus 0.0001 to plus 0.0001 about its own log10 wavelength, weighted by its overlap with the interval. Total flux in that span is 156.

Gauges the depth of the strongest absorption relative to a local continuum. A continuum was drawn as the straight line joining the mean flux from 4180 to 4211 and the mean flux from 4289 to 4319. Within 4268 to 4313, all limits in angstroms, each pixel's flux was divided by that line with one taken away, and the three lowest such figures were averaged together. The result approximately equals -0.10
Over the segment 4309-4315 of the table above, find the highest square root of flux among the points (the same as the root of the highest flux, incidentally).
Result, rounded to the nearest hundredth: 2.38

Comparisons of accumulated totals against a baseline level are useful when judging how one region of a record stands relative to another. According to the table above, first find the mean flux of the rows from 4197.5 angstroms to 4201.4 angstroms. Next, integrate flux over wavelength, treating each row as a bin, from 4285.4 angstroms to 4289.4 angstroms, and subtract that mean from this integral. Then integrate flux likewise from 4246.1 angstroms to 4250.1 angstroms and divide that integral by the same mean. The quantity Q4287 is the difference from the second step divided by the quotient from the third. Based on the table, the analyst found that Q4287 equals 4.1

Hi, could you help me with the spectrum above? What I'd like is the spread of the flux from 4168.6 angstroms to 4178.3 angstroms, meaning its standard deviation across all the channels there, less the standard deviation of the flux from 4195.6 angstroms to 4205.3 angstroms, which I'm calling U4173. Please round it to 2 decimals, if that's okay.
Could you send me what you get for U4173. 0.00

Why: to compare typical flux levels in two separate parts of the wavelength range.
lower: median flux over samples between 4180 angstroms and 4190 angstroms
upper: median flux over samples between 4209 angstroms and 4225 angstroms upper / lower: 0.99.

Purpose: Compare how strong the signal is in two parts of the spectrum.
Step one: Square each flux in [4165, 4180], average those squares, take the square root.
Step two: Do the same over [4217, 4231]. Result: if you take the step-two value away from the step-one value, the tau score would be 0.20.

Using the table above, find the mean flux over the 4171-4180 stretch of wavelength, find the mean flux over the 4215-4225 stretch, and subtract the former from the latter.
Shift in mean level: 0.0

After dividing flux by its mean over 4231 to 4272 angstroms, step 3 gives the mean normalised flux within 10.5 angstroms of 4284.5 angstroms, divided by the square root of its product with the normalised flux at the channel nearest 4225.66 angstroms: 1.01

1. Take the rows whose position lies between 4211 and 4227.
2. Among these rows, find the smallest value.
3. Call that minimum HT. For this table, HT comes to 5.75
